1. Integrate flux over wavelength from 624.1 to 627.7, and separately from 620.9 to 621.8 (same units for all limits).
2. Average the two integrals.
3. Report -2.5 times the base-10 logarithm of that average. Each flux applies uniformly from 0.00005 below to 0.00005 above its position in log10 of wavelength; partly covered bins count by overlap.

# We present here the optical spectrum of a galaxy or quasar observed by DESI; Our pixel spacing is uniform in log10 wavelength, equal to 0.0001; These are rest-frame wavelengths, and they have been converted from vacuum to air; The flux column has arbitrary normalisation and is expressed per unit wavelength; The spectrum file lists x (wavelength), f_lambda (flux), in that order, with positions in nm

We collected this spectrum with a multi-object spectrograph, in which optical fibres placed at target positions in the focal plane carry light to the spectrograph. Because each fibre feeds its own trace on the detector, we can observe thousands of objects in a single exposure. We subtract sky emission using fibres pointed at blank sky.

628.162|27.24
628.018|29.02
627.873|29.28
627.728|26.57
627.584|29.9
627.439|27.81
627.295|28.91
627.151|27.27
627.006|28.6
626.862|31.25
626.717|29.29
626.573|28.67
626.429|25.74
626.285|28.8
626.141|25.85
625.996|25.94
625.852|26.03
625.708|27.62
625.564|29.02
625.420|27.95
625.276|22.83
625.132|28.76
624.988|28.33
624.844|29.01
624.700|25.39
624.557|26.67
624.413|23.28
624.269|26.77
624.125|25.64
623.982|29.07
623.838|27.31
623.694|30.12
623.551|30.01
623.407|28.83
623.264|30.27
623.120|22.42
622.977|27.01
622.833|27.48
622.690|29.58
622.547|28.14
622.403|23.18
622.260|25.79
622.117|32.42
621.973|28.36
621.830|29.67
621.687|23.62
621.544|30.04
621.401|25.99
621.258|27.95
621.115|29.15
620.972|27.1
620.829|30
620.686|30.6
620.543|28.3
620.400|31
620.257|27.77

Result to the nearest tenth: -4.5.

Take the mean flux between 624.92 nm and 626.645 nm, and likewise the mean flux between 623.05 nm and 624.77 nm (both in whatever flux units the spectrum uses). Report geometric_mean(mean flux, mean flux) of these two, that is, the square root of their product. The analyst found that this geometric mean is 27.1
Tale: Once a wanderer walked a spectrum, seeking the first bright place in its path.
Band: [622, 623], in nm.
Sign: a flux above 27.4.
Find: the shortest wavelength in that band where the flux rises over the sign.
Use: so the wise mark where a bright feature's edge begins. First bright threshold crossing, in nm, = 622.117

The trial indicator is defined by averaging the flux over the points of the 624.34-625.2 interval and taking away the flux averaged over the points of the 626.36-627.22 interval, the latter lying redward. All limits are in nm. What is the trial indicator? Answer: -1.6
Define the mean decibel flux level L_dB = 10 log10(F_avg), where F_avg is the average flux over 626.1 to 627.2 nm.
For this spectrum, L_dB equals 14.5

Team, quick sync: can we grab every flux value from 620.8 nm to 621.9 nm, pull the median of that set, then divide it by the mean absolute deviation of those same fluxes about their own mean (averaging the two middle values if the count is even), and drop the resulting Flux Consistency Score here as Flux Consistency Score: 16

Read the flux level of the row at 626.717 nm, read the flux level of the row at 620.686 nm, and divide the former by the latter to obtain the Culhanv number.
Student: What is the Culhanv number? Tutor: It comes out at 0.96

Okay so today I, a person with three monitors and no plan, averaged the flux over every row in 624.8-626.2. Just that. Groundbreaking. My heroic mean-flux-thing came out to 27.1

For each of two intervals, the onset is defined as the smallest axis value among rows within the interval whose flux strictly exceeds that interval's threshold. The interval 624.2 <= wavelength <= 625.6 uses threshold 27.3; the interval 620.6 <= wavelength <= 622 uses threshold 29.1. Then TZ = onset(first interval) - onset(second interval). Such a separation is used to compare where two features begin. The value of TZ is 4.16 nm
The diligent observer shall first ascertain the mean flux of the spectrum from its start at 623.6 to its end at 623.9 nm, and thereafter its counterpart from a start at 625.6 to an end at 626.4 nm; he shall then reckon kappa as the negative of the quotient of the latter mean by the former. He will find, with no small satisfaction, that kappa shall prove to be -0.93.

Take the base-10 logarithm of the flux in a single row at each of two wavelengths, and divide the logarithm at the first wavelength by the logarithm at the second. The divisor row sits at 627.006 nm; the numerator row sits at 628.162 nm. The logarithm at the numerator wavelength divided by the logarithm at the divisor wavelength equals 0.99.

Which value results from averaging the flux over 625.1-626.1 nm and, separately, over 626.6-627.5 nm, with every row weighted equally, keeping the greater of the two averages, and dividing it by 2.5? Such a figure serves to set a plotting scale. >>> 11.5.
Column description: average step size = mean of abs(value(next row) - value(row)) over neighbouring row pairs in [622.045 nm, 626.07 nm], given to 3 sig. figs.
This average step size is 2.61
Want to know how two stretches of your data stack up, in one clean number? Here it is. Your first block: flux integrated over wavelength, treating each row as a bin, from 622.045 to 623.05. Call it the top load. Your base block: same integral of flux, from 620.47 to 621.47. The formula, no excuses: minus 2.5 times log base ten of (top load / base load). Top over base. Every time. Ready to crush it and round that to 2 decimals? 0.03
